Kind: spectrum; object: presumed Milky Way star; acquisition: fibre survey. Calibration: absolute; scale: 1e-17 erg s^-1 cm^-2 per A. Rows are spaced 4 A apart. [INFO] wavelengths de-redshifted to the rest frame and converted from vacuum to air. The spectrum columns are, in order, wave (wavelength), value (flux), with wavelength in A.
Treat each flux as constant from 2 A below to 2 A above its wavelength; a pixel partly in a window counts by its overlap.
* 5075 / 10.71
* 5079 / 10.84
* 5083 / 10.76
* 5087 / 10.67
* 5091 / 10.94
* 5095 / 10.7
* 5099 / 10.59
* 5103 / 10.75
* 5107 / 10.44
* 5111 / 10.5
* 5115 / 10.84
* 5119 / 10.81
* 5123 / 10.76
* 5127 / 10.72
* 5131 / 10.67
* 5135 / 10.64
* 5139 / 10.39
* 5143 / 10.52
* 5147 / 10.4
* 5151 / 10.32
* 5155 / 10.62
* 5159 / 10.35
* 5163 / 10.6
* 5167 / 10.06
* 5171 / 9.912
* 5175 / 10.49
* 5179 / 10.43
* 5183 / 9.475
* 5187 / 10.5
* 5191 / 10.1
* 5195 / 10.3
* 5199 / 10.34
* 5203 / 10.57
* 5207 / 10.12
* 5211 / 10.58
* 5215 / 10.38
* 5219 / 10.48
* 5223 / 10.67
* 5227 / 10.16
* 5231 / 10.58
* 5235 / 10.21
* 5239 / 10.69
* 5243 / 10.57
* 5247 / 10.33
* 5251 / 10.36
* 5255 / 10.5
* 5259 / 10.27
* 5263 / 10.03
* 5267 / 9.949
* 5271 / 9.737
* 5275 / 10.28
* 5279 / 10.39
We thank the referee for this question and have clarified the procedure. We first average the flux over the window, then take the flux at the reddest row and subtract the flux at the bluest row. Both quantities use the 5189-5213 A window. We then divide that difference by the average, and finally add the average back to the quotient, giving 10.4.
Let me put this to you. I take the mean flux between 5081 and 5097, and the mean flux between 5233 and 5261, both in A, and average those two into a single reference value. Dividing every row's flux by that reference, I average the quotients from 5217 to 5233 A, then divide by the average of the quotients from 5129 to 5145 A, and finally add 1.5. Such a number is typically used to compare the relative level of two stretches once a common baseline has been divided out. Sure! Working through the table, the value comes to 2.49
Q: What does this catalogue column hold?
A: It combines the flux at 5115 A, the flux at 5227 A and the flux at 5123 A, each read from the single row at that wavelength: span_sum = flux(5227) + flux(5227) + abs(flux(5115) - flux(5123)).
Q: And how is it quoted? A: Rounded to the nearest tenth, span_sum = 20.4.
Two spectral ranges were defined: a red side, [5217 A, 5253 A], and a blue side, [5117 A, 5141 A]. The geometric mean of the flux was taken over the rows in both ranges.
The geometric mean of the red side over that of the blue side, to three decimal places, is 0.980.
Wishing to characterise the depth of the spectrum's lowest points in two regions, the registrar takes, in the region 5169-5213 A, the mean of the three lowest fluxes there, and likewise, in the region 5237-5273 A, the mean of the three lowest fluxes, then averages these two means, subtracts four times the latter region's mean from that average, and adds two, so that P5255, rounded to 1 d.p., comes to -27.8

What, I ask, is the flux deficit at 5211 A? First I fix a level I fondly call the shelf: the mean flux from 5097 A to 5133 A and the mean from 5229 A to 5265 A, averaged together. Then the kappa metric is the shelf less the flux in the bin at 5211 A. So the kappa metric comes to 0.0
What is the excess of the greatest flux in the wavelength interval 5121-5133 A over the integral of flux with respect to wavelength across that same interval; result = -118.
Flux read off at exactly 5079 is 10.84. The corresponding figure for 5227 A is 10.16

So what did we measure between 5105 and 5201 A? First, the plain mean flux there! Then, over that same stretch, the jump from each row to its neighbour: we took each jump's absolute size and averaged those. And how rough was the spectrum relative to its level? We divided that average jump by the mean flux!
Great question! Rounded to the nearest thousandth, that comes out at 0.025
